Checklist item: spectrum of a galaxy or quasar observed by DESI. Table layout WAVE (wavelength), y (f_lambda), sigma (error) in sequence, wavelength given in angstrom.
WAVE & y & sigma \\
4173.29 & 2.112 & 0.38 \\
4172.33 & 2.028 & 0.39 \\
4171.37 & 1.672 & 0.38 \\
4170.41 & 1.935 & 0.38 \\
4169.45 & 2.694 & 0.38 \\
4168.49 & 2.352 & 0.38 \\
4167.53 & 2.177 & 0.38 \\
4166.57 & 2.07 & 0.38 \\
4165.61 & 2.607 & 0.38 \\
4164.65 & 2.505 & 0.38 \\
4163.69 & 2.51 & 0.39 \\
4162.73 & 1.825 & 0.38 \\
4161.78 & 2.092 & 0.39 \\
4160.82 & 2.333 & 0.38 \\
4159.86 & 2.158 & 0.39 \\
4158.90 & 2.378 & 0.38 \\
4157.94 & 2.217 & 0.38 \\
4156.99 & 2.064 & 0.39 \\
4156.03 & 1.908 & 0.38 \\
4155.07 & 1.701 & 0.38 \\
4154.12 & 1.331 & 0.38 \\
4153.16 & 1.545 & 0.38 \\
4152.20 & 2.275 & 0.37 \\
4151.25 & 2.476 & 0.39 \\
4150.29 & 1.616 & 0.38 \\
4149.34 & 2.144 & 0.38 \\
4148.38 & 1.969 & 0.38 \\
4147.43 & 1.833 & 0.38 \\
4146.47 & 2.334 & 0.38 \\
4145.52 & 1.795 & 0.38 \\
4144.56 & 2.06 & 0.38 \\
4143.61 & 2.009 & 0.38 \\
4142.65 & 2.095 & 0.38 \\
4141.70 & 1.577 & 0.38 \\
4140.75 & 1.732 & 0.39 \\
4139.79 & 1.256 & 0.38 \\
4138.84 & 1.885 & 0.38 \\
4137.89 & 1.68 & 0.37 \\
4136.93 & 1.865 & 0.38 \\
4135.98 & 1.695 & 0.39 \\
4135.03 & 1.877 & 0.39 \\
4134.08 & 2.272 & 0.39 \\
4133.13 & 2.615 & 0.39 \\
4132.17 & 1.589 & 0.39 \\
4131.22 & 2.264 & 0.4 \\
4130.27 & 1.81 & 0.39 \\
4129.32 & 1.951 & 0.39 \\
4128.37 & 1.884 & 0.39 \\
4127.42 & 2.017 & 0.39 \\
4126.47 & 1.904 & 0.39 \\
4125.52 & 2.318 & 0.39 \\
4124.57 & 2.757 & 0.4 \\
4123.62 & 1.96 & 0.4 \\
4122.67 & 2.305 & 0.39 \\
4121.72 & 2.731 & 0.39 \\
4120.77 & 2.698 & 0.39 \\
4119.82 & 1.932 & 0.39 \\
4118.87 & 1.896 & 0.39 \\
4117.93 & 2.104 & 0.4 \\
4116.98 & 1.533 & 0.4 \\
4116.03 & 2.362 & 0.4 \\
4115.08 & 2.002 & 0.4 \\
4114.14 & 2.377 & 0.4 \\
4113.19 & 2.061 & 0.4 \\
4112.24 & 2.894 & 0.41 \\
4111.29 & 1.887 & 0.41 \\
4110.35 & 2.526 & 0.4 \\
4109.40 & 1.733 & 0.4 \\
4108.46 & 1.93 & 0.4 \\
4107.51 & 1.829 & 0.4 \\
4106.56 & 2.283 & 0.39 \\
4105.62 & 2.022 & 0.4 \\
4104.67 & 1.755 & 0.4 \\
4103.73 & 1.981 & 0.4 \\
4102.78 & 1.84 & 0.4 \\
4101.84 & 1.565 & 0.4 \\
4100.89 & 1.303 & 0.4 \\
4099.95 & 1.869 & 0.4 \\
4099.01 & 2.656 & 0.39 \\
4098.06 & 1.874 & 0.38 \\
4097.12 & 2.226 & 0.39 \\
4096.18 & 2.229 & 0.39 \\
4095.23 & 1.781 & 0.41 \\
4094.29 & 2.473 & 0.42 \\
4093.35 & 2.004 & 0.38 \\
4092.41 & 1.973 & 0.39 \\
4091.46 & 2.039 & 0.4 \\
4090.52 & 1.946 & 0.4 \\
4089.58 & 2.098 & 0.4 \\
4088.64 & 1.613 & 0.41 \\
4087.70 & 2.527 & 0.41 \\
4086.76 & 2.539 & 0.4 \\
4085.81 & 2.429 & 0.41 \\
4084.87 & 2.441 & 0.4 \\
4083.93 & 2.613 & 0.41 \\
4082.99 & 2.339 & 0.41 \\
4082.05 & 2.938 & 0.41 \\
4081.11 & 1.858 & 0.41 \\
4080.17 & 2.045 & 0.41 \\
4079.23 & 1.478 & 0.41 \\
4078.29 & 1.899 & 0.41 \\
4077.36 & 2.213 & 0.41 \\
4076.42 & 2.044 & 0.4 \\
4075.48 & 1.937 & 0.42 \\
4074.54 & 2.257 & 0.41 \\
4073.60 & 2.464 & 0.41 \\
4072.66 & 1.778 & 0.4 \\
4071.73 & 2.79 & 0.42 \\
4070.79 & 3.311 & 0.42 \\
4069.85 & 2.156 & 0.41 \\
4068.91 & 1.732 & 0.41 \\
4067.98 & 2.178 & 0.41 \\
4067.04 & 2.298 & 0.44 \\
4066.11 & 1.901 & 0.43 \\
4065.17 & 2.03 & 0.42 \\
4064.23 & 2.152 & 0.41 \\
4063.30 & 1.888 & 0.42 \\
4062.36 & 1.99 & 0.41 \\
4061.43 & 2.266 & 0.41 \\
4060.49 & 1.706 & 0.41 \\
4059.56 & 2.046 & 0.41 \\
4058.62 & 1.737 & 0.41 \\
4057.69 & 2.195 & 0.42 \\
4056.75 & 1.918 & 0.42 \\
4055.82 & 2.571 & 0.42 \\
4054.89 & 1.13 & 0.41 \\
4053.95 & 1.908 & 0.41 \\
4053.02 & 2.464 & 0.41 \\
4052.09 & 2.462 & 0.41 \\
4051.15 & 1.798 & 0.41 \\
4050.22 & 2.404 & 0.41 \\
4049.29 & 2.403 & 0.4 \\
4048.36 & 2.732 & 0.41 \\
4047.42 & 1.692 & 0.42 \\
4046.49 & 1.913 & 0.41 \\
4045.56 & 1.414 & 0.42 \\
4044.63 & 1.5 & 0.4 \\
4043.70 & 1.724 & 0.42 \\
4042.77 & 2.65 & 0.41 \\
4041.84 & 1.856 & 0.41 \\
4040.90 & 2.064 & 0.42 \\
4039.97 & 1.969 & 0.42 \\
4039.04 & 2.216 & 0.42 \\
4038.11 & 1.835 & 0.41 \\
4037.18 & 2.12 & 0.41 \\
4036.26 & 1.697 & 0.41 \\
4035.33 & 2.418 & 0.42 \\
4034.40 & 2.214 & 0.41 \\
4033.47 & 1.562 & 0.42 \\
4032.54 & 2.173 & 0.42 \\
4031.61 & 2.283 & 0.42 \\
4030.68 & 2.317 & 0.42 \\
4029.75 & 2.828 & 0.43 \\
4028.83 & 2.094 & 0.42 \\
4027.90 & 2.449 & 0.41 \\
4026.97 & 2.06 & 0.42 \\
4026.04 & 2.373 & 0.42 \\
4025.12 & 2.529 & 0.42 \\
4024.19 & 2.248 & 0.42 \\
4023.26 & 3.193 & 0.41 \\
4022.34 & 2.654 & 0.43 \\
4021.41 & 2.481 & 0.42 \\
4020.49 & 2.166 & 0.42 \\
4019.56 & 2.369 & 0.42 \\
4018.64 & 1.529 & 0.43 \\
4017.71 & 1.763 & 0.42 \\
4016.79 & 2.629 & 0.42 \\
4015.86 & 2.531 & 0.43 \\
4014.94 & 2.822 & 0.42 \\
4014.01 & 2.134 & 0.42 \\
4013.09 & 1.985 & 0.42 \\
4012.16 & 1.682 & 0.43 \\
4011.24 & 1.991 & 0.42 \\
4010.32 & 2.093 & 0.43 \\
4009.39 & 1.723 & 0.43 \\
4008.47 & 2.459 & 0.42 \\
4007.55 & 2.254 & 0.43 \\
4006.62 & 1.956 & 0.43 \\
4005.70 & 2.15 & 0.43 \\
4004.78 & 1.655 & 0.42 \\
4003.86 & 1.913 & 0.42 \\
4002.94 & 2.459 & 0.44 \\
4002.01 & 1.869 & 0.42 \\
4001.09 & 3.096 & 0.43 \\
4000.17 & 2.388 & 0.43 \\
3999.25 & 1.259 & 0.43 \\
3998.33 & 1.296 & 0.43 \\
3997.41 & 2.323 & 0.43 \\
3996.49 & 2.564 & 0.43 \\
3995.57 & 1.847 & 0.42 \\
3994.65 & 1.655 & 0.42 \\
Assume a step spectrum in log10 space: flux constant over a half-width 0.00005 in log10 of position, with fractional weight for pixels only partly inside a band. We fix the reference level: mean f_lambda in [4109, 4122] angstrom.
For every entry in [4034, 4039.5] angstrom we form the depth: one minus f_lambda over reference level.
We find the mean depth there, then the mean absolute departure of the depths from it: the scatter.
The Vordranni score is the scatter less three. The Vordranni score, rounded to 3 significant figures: -2.90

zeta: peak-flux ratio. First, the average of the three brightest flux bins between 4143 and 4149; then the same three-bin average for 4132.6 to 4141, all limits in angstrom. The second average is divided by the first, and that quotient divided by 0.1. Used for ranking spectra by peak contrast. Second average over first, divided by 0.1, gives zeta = 10.6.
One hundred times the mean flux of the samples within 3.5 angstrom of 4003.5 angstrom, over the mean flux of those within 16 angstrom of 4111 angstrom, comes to 104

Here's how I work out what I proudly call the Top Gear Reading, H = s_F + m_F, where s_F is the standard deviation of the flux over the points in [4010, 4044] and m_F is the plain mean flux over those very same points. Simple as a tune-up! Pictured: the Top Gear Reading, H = 2.58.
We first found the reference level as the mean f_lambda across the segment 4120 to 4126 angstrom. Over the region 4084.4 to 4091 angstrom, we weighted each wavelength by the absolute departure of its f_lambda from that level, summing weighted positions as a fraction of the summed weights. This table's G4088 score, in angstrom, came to 4089.1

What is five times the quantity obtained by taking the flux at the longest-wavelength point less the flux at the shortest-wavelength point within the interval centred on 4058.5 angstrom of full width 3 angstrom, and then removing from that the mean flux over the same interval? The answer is -10.7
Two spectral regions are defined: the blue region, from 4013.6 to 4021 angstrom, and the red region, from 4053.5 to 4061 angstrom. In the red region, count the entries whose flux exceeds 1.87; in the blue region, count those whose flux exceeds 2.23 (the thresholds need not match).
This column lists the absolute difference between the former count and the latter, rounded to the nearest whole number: 1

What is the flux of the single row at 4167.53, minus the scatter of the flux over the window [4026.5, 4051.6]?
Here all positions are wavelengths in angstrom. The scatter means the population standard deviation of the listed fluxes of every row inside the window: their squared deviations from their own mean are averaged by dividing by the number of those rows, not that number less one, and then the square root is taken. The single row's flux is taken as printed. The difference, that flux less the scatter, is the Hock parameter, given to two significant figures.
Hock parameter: 1.8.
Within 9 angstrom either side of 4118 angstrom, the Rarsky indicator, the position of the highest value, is 4112.24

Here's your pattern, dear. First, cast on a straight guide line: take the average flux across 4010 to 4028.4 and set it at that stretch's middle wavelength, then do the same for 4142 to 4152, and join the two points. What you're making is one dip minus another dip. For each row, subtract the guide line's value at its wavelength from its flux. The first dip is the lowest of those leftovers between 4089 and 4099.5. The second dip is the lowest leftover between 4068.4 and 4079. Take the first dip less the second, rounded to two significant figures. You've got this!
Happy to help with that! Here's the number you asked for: 0.10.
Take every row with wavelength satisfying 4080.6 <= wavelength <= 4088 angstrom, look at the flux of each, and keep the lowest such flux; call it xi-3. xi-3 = 1.858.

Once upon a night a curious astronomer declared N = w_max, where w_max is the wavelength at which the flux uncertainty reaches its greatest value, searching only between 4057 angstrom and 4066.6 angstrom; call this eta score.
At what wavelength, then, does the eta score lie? 4066.11 angstrom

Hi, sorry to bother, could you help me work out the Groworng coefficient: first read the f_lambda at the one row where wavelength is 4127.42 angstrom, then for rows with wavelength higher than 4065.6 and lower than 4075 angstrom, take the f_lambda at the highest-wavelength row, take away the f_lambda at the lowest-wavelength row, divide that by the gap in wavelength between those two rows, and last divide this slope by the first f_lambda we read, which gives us 0.021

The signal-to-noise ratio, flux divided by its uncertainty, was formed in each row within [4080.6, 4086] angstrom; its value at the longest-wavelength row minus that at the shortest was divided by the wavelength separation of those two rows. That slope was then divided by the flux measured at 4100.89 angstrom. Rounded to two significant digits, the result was 0.23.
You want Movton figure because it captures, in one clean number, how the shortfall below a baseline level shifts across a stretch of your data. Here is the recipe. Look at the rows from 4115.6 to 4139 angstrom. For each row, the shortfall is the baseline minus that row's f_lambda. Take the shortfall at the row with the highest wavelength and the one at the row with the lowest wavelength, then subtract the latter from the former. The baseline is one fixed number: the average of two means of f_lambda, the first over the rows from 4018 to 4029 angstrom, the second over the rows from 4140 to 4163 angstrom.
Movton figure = 0.5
